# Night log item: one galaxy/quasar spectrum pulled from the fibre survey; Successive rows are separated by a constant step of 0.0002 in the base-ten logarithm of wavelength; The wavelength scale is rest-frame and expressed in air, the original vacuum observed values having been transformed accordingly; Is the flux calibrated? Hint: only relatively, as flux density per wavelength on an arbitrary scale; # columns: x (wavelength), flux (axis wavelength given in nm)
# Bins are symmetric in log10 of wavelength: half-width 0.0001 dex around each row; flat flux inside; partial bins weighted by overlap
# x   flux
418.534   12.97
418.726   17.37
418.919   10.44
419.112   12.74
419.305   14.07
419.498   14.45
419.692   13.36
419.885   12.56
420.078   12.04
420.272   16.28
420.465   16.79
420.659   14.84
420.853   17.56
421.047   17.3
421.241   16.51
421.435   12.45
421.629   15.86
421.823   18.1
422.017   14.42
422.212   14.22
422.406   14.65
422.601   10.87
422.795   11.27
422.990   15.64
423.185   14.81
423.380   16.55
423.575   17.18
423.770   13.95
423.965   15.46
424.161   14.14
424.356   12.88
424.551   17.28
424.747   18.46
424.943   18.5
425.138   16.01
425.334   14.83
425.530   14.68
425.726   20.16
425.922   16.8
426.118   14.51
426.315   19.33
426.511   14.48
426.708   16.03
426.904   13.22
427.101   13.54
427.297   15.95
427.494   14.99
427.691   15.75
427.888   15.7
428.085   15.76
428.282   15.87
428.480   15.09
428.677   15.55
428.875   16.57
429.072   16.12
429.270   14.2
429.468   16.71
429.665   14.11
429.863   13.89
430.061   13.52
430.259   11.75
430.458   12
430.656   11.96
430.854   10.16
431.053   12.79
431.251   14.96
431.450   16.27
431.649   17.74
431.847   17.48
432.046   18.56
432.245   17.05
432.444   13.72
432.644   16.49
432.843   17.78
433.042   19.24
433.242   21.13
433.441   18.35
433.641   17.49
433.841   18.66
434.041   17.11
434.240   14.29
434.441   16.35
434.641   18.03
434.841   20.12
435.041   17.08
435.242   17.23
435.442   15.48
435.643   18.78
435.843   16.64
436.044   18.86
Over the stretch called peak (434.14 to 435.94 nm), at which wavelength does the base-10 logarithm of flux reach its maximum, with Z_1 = 434.841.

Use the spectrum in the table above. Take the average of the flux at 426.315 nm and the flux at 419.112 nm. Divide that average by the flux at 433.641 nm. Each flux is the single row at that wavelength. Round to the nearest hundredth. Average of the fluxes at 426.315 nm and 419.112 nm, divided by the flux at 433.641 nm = 0.92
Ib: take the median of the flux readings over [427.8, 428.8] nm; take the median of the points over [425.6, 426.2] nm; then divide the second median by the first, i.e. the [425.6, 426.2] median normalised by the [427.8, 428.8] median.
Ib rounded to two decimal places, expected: 1.07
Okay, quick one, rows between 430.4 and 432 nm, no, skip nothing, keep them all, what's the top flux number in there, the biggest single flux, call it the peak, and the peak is 17.74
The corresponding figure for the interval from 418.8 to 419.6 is 14.45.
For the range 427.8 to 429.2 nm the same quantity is 16.57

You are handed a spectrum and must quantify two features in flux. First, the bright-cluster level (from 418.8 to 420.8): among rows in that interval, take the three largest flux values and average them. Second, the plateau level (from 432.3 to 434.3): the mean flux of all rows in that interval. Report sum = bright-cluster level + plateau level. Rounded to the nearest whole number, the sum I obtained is 33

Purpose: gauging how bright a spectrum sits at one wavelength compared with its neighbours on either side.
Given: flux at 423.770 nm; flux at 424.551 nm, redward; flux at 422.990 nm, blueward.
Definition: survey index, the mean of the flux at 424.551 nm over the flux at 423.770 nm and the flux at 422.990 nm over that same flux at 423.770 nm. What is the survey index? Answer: 1.2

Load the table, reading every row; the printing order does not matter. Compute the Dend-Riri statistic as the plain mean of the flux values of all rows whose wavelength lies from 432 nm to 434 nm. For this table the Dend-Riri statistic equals 17.8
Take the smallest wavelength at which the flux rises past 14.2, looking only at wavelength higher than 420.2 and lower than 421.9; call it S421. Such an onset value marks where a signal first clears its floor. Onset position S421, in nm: 420.272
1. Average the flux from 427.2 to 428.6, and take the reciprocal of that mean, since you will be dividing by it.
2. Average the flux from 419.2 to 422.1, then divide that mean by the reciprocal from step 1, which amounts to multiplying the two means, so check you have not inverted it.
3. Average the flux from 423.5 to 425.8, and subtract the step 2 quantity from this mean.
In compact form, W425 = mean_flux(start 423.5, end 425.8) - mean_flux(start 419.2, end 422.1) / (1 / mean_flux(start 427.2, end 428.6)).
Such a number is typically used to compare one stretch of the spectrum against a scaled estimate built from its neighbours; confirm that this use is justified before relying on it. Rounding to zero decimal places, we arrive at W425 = -219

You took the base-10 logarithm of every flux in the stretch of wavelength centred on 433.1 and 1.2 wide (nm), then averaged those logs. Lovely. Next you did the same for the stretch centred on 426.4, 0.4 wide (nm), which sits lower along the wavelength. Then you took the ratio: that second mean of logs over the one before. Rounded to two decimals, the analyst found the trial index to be 0.97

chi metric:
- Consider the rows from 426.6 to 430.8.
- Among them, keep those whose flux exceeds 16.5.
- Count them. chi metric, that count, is 2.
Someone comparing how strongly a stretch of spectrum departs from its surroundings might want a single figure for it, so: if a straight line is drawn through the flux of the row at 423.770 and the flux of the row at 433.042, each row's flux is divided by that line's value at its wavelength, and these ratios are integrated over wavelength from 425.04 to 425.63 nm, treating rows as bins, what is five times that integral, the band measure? 3.0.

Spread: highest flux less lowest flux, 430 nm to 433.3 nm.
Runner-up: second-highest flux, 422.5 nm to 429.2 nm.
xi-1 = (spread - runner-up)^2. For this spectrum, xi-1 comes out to 70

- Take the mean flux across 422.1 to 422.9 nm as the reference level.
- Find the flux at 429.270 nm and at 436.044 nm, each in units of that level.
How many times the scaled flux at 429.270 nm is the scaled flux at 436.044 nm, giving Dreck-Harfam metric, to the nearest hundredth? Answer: 1.33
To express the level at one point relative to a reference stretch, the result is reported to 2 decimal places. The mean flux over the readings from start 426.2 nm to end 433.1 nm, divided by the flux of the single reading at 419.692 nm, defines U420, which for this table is 1.14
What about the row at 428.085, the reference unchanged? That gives 0.97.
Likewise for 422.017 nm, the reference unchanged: 1.06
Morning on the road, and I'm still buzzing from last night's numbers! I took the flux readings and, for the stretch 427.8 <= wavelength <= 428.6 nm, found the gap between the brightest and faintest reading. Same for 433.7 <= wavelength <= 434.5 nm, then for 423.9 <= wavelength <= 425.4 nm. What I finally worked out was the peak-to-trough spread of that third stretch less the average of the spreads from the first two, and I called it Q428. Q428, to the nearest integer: 3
